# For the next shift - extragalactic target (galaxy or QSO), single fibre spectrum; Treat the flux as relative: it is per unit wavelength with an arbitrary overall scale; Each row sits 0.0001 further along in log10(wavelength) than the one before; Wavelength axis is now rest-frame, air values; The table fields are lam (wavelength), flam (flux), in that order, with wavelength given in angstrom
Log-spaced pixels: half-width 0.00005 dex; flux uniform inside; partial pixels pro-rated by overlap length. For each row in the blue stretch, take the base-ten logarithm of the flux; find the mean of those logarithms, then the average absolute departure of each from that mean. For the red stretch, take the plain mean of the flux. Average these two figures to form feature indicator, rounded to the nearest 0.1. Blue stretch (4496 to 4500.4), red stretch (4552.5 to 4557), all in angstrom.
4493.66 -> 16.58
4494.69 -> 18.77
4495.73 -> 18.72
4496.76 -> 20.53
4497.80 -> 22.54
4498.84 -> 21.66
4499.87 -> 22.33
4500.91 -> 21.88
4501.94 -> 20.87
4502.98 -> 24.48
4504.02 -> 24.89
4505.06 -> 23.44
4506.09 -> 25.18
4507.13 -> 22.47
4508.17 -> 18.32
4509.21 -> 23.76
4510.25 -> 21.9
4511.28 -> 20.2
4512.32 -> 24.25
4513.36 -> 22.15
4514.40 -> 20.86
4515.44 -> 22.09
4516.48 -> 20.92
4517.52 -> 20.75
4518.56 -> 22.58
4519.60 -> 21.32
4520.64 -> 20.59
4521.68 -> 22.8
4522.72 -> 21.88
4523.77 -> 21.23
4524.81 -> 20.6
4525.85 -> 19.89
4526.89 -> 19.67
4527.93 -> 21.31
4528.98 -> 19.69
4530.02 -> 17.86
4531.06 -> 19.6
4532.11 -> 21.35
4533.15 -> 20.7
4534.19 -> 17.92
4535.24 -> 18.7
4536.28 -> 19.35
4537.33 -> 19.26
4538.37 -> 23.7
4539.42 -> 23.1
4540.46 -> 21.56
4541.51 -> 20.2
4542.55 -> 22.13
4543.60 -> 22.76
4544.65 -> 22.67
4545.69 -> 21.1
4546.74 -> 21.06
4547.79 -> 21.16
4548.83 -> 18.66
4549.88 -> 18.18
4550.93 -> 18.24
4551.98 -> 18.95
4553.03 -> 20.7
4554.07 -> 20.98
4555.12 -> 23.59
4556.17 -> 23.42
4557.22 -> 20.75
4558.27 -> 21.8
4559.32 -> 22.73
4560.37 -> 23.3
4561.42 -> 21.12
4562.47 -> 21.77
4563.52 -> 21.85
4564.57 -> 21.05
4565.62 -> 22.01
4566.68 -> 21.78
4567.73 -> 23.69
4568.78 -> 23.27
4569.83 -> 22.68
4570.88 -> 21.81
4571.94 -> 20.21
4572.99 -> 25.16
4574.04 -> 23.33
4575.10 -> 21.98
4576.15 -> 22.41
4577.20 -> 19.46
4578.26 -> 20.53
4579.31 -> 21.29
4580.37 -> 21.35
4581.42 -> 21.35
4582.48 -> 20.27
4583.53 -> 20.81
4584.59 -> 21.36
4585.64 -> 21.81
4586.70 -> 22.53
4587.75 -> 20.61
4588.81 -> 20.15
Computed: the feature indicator 11.1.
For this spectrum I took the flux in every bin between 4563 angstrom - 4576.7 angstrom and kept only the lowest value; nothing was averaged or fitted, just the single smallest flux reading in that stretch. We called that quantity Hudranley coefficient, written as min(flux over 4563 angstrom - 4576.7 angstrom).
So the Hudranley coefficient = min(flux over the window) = 20.21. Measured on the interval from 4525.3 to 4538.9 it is 17.86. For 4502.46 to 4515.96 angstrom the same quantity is 18.32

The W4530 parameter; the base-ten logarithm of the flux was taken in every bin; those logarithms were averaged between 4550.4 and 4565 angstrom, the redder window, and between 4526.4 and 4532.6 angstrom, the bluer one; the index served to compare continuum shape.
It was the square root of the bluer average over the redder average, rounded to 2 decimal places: 0.99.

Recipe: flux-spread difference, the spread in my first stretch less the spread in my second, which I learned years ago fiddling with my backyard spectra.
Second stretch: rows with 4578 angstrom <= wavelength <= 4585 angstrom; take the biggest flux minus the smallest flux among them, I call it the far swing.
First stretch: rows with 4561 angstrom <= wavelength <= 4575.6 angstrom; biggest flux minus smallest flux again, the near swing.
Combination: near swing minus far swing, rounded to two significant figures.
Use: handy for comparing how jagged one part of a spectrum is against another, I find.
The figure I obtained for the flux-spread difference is 3.9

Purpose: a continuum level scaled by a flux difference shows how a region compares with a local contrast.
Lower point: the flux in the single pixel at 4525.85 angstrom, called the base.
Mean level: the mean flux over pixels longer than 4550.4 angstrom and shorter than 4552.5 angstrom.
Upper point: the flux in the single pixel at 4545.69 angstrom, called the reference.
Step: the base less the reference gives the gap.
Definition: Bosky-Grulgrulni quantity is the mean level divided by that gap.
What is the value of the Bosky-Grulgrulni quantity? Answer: -15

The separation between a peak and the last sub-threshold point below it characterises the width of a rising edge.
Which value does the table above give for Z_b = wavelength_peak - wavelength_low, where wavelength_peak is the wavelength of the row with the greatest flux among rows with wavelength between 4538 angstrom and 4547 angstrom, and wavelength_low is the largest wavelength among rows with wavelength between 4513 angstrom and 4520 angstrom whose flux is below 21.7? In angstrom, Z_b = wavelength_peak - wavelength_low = 18.8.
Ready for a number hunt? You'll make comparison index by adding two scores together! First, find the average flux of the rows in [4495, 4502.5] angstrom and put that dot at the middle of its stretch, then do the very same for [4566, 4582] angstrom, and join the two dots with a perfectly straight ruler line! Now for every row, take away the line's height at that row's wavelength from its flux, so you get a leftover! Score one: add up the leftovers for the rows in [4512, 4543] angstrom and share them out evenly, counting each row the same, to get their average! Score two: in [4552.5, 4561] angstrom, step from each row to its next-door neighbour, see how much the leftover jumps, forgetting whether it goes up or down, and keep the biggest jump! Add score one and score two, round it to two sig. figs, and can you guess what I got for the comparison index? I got 2.1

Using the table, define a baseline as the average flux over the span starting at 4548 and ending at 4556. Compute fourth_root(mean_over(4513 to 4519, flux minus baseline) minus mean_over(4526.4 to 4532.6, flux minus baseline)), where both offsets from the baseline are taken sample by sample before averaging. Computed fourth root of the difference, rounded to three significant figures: 1.13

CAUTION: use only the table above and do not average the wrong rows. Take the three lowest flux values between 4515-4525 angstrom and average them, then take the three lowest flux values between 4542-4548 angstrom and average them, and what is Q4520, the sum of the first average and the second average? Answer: 41.8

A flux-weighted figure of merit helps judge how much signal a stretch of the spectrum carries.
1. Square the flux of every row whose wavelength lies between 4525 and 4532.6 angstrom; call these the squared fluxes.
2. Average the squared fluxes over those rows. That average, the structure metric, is 398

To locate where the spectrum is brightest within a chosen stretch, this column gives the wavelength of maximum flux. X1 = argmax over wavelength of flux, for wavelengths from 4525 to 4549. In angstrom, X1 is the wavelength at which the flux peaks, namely 4538.37 angstrom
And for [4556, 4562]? 4556.17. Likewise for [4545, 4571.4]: 4567.73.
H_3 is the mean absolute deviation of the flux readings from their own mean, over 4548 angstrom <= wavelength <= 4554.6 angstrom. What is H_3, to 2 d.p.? 1.04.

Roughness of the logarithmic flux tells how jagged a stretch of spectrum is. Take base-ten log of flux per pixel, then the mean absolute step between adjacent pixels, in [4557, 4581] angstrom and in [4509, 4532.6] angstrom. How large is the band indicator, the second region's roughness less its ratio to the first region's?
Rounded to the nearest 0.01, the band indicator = -1.21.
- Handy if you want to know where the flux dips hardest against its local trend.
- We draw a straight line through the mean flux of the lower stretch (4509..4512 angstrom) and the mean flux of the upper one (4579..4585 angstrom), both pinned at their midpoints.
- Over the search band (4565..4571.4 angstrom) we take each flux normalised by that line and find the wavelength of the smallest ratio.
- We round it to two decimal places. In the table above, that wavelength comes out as 4566.68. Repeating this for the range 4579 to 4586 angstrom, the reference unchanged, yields 4582.48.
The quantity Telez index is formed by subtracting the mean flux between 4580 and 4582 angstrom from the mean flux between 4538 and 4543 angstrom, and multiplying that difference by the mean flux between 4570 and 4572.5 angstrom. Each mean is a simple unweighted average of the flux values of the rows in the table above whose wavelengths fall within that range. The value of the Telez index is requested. 17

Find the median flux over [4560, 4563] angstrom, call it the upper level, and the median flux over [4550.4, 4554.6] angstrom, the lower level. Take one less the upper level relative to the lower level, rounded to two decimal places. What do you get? -0.10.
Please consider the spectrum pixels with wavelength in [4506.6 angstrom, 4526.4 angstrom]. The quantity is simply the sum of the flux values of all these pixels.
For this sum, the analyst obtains 409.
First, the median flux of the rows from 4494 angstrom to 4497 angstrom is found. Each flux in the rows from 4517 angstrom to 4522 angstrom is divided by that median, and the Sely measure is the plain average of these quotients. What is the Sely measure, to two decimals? 1.15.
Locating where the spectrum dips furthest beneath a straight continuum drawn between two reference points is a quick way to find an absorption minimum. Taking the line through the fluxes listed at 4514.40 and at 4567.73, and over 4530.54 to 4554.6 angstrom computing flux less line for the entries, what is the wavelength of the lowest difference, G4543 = 4549.88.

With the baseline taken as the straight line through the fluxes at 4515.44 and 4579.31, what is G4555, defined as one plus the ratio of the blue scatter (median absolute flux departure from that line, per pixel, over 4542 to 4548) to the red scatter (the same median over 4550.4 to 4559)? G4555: 1.5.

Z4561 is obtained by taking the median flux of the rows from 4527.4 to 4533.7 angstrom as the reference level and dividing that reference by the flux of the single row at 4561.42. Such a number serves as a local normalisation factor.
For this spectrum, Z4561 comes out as 0.96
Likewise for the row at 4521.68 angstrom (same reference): 0.89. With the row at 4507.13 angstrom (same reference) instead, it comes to 0.90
